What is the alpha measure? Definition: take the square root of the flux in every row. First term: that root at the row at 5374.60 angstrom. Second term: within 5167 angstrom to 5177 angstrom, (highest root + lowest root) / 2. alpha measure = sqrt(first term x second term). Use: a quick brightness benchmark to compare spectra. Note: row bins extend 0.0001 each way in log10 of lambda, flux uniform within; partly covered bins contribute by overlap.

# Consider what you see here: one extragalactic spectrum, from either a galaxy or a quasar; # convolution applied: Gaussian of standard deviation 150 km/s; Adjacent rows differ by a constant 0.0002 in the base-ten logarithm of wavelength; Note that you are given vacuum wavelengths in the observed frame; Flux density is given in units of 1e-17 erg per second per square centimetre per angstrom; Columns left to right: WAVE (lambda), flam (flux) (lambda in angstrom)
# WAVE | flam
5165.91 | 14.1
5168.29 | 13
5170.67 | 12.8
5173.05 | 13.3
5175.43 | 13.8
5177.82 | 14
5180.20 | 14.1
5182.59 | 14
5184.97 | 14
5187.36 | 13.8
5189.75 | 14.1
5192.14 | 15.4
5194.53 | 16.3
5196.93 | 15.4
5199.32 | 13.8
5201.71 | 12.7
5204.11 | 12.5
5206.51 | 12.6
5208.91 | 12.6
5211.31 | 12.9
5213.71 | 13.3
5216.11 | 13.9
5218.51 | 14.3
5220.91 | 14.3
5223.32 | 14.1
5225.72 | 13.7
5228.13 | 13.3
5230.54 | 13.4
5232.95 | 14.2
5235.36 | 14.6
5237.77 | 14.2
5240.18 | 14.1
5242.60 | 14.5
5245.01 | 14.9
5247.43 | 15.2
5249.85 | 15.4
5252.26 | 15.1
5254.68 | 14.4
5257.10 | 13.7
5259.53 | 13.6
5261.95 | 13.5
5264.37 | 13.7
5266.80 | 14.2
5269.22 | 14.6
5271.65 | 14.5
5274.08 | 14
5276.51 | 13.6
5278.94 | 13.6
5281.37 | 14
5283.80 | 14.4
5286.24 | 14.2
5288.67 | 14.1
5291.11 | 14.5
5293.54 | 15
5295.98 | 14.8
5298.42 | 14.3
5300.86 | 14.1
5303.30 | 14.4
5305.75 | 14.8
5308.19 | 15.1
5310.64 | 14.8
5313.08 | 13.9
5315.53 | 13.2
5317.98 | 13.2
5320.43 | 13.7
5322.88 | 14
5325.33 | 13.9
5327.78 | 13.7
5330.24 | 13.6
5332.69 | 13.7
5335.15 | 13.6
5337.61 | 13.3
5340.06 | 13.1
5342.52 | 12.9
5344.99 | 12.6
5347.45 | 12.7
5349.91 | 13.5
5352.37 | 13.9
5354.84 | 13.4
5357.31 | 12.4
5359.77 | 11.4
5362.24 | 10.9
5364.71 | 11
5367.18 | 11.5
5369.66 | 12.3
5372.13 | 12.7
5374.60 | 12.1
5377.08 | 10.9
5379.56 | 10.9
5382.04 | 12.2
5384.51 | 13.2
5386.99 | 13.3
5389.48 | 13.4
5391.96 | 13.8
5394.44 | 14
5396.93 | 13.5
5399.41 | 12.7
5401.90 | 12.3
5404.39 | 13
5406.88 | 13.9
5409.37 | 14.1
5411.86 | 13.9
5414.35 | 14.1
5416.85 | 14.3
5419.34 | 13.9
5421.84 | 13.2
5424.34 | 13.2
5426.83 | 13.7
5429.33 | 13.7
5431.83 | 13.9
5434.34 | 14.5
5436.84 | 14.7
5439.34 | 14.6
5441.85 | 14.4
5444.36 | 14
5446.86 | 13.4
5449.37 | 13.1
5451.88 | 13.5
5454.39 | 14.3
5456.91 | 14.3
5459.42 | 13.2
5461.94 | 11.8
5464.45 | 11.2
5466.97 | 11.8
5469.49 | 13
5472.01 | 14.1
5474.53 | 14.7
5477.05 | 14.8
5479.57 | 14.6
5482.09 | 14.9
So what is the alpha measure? 3.56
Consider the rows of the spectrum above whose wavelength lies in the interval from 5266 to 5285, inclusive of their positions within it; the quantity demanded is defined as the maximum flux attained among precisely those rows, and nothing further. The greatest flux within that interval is 14.6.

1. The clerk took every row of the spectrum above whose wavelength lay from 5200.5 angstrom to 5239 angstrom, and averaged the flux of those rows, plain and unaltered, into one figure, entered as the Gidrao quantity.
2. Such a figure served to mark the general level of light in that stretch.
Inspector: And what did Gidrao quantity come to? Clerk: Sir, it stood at 13.5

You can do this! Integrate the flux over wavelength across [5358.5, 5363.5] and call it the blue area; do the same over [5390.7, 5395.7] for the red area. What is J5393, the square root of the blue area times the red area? 62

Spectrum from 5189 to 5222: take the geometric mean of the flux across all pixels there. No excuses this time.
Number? 13.8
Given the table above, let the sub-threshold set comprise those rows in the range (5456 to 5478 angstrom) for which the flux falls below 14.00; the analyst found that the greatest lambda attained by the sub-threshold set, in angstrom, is 5469.49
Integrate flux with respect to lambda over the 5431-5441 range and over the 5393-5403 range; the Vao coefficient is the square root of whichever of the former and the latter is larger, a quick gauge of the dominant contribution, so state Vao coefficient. 12.0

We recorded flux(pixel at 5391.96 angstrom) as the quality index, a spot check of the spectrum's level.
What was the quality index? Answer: 13.8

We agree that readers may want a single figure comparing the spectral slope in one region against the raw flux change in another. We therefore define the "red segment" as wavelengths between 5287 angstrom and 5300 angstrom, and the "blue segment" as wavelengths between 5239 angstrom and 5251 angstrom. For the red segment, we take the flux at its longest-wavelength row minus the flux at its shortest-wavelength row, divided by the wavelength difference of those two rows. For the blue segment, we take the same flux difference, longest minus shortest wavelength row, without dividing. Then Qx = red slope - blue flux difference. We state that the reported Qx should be -1.3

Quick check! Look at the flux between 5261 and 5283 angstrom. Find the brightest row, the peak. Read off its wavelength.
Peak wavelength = 5269.22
